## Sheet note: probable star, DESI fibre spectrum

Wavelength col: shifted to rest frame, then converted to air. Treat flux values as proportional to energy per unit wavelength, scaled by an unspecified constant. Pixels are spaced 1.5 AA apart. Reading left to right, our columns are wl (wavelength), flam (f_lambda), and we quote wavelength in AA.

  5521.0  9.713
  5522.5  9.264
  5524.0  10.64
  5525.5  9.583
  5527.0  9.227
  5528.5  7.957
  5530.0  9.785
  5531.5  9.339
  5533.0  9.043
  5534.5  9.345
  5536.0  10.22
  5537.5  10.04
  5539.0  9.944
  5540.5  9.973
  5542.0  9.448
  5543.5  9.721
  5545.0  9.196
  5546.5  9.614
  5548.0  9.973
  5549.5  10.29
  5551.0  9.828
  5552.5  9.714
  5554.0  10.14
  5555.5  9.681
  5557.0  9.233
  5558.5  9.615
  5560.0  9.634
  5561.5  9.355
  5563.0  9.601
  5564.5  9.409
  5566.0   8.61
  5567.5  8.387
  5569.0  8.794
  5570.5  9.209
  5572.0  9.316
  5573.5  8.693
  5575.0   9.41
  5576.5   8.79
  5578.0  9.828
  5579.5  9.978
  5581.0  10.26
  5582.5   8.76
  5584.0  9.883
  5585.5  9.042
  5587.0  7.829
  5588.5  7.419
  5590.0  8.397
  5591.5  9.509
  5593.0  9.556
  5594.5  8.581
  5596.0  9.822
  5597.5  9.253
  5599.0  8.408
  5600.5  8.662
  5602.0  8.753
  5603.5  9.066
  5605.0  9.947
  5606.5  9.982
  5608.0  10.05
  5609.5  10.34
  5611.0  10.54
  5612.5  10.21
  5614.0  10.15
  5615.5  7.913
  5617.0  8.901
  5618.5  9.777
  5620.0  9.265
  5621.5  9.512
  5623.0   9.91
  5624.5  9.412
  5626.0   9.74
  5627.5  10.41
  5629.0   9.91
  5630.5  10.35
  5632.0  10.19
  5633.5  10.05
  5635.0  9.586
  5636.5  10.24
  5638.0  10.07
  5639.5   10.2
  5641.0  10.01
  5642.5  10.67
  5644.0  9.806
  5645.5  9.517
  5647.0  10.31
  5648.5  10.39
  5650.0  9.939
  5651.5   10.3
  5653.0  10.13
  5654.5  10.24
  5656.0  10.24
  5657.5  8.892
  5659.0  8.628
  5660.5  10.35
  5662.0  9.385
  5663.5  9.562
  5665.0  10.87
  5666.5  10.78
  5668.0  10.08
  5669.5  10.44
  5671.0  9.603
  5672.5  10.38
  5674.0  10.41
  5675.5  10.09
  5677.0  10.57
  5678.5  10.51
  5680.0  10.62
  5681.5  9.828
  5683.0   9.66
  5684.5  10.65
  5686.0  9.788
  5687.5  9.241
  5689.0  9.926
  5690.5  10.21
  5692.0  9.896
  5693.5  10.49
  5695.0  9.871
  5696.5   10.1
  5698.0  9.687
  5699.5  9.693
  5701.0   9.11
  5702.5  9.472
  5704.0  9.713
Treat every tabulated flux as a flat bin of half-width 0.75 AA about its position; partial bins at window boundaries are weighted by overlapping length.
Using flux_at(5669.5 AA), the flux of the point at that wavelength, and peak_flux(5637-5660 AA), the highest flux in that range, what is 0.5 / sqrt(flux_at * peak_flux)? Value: 0.0474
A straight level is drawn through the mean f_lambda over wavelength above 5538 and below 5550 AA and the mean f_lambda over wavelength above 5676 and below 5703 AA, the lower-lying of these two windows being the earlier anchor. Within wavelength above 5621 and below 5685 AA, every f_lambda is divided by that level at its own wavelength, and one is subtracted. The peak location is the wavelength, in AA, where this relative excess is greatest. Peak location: 5665.0 AA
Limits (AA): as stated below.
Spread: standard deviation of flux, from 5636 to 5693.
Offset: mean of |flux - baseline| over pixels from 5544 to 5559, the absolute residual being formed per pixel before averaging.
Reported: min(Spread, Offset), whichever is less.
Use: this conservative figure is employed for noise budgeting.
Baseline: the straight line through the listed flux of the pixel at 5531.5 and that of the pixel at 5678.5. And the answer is 0.34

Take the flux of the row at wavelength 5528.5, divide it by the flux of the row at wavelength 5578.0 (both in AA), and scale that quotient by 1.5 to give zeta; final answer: 1.2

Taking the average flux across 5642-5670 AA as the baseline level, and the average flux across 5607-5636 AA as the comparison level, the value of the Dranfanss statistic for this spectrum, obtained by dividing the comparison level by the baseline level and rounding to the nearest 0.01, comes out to 0.98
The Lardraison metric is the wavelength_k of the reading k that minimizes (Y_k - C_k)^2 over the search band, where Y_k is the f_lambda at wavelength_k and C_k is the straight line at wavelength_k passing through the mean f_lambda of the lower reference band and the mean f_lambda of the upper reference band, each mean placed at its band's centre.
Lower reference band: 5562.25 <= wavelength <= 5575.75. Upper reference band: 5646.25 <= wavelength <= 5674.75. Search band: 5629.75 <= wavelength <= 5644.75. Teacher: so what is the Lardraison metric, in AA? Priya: 5644.0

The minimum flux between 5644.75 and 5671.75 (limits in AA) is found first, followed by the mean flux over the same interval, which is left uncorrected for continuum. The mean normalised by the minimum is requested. 1.16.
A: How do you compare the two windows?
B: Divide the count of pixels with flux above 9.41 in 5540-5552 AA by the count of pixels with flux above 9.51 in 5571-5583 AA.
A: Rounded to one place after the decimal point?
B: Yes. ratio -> 2.3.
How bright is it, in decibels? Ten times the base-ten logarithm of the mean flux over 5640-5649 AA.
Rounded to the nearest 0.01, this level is 10.05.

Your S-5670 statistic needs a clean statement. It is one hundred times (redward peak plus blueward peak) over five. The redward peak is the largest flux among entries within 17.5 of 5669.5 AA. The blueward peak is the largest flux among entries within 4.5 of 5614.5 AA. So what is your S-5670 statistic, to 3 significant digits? 428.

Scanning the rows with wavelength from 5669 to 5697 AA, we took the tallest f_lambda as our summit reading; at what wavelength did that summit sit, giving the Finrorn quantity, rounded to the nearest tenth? 5684.5 AA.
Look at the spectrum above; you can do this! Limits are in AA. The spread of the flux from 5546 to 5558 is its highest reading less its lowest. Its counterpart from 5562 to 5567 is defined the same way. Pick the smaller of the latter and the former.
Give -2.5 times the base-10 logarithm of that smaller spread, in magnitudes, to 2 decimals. 0.01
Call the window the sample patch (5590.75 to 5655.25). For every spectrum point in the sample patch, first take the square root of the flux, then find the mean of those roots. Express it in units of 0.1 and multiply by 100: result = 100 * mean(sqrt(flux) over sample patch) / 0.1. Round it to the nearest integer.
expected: 3122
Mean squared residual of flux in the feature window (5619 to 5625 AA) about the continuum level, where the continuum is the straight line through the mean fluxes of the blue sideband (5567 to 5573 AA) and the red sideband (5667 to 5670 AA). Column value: 0.07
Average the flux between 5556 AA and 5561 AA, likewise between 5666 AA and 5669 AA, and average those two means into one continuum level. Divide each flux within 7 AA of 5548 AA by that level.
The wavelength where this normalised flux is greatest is 5549.5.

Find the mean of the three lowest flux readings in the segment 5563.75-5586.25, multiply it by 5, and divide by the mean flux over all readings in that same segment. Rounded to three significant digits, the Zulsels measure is 4.64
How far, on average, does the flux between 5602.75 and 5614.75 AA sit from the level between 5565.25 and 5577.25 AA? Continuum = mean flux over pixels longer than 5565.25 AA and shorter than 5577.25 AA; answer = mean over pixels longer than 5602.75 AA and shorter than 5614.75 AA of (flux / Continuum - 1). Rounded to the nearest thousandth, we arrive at 0.127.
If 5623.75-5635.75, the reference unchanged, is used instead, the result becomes 0.119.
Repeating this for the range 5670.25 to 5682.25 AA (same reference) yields 0.152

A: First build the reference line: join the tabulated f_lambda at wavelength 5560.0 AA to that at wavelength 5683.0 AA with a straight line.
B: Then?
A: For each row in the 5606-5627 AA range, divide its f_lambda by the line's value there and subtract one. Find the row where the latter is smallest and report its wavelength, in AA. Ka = 5615.5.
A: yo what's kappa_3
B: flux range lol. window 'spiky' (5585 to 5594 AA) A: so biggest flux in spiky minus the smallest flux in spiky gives 2.1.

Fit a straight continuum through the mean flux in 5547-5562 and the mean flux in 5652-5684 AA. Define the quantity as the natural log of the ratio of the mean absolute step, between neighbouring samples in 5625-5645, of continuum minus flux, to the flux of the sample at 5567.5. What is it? -2.99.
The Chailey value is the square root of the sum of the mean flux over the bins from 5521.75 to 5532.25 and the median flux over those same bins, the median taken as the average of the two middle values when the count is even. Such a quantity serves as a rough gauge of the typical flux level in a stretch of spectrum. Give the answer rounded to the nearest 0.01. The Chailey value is 4.33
